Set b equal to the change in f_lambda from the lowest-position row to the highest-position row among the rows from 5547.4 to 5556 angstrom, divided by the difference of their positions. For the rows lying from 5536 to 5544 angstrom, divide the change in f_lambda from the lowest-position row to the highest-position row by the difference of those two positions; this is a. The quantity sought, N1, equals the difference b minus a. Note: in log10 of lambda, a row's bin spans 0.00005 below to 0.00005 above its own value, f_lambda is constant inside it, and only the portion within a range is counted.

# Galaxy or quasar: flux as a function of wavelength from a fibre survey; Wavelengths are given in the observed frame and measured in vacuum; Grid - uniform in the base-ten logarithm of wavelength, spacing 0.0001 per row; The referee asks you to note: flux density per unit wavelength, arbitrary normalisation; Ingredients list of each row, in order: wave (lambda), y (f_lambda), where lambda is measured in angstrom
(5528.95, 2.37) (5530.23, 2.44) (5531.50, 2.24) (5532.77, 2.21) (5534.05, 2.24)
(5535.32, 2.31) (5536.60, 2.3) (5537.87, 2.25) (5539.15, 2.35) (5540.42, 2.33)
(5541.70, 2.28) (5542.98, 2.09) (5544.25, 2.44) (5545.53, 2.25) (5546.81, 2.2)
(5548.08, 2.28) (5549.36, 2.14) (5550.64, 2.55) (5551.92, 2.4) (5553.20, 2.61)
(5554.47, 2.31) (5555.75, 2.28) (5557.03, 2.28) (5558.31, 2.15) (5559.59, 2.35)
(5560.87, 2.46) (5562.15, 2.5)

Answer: 0.03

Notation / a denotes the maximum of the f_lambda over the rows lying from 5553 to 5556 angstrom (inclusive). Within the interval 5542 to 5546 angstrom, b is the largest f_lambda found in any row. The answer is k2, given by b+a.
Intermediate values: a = 2.61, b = 2.44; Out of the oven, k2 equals 5.05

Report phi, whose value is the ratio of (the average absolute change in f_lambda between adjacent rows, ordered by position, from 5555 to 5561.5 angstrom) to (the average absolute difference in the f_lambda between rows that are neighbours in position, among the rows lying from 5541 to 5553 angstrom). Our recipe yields 0.6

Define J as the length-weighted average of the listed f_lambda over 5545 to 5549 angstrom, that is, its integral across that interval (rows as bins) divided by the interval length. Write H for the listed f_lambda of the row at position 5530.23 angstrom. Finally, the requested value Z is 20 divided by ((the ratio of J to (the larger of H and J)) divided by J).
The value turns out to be 48.8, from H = 2.44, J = 2.24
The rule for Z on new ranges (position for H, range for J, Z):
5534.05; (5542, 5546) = 45.2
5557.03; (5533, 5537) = 45.6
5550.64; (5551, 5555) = 51.0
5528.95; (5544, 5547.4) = 47.4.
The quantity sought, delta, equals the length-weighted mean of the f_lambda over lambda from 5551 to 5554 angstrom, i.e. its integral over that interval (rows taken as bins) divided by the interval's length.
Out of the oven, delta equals 2.50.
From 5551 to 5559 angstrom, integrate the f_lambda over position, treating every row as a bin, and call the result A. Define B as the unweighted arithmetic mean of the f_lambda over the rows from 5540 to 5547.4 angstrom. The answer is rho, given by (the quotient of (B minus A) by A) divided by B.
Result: -0.388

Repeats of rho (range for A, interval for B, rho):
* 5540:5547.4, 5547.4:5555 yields -0.360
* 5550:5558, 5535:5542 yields -0.382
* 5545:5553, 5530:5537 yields -0.383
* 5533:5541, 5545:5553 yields -0.380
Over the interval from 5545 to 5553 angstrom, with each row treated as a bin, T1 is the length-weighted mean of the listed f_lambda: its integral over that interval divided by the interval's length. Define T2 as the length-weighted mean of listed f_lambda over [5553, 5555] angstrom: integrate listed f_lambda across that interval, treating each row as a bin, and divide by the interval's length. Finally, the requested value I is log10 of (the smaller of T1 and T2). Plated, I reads 0.365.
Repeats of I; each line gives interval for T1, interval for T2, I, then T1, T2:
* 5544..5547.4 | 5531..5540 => 0.357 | 2.28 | 2.27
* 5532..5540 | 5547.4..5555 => 0.358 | 2.28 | 2.38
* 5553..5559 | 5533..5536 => 0.354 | 2.31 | 2.26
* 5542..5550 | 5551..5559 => 0.349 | 2.24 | 2.35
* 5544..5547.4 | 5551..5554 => 0.357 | 2.28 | 2.50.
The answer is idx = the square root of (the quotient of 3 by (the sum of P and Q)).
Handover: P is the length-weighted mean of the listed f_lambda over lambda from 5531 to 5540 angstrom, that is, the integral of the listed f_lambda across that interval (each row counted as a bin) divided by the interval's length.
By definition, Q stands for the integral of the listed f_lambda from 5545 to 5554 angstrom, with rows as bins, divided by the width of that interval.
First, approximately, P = 2.27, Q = 2.35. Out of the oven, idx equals 0.8055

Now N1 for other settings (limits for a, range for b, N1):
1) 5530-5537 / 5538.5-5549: 0.01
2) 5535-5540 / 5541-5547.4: -0.03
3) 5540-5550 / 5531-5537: 0.03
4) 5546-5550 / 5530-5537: 0.00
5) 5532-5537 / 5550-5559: -0.08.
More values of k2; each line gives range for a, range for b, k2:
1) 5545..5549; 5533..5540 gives 4.63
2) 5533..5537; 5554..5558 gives 4.62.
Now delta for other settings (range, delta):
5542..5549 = 2.25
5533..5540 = 2.29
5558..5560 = 2.25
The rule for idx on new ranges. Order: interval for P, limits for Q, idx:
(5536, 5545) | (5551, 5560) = 0.8042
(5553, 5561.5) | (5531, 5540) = 0.8066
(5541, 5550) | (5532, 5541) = 0.8144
